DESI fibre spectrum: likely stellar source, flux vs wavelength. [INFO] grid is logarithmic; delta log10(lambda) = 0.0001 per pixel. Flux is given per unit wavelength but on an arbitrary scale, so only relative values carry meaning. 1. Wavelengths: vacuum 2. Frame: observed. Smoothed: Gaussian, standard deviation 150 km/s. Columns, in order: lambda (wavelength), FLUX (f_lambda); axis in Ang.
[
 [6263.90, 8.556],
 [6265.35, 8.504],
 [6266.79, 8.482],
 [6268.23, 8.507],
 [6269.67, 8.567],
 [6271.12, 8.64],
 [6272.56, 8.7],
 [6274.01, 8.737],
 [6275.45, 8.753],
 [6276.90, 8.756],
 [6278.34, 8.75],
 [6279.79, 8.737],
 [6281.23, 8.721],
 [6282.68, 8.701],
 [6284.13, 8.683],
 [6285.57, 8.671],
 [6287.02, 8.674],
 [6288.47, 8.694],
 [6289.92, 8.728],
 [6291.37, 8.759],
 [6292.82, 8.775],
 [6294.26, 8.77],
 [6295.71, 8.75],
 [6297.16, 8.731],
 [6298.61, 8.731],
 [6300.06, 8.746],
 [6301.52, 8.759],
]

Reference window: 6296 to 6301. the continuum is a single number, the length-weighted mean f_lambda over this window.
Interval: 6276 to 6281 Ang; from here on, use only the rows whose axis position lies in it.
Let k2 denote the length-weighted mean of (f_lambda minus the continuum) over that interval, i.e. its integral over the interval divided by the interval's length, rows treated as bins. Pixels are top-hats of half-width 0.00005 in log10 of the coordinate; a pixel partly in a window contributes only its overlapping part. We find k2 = 0.02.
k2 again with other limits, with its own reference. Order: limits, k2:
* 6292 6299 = 0.03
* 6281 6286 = -0.03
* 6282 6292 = -0.02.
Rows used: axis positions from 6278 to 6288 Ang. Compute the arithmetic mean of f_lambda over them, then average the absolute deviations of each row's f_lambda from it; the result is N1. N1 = 0.026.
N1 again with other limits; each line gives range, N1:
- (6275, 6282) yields 0.012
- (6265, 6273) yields 0.069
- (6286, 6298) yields 0.028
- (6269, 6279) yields 0.056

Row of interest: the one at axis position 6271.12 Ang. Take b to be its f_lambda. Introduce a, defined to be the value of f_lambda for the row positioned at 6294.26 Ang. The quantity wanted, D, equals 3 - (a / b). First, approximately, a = 8.77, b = 8.64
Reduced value 1.98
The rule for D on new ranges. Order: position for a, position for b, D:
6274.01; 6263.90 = 1.98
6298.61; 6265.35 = 1.97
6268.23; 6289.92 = 2.03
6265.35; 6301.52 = 2.03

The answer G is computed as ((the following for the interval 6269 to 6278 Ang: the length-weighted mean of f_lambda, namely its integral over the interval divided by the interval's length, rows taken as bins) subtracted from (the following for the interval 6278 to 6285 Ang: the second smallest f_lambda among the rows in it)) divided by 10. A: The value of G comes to 0.001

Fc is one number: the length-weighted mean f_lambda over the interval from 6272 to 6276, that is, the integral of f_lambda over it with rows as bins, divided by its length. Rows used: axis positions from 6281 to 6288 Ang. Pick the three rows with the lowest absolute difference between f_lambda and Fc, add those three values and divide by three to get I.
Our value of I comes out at 0.0270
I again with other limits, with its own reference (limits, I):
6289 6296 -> 0.0174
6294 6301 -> 0.0073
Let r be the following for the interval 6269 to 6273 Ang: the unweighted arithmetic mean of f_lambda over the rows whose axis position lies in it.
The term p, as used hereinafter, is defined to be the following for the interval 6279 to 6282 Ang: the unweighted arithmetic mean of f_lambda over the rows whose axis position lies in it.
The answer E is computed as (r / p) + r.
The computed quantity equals 9.62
